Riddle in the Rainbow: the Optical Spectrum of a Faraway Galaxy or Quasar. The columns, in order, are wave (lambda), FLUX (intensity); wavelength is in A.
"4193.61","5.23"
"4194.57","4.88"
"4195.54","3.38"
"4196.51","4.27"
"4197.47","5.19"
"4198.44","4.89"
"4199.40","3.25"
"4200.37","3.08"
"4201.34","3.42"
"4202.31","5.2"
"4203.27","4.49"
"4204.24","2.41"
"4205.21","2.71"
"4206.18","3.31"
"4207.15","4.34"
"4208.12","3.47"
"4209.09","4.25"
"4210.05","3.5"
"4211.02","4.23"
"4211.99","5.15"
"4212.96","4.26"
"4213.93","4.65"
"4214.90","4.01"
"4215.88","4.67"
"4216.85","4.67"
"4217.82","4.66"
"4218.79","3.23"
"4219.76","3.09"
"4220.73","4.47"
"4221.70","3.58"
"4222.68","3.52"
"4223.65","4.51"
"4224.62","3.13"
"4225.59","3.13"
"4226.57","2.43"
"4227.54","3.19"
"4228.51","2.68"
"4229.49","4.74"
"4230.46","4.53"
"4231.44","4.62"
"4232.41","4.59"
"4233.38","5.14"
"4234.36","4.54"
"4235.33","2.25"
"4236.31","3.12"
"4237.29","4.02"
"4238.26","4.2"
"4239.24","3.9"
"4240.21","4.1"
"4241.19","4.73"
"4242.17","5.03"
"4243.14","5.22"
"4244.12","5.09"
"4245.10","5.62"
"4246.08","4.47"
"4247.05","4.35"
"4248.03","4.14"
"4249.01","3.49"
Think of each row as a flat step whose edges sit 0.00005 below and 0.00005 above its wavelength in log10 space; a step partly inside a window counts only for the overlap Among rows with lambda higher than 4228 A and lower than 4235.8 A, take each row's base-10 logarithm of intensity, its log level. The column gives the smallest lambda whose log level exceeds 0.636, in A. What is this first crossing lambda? 4229.49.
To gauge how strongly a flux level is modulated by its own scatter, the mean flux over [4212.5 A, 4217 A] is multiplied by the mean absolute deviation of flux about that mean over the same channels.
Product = 1.1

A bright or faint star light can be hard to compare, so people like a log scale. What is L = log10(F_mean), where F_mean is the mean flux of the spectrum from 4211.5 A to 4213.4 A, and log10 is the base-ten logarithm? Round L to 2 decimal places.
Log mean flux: 0.67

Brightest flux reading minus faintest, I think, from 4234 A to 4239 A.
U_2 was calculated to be 2.3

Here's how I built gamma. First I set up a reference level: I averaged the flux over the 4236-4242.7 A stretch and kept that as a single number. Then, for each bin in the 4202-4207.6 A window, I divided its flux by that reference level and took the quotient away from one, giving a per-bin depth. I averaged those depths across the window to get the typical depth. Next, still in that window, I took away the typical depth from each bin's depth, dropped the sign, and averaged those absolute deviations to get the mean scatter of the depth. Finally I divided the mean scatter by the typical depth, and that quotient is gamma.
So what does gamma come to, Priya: 2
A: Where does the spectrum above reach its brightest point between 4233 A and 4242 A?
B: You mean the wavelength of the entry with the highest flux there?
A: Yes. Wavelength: 4233.38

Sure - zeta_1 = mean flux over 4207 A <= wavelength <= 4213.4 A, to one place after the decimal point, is 4.2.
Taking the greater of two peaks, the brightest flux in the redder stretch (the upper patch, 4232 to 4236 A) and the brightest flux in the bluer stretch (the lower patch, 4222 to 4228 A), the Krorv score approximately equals 5.14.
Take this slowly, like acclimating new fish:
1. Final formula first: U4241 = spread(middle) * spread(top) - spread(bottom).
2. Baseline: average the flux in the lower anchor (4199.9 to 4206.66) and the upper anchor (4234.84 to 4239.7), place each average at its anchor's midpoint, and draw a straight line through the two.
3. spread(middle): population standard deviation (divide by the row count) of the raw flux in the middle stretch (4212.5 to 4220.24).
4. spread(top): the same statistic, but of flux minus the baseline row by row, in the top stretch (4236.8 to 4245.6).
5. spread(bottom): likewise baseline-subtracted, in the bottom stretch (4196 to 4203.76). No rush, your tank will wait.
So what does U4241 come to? -0.5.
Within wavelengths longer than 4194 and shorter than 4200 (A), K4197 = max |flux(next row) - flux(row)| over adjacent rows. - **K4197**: 1.6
